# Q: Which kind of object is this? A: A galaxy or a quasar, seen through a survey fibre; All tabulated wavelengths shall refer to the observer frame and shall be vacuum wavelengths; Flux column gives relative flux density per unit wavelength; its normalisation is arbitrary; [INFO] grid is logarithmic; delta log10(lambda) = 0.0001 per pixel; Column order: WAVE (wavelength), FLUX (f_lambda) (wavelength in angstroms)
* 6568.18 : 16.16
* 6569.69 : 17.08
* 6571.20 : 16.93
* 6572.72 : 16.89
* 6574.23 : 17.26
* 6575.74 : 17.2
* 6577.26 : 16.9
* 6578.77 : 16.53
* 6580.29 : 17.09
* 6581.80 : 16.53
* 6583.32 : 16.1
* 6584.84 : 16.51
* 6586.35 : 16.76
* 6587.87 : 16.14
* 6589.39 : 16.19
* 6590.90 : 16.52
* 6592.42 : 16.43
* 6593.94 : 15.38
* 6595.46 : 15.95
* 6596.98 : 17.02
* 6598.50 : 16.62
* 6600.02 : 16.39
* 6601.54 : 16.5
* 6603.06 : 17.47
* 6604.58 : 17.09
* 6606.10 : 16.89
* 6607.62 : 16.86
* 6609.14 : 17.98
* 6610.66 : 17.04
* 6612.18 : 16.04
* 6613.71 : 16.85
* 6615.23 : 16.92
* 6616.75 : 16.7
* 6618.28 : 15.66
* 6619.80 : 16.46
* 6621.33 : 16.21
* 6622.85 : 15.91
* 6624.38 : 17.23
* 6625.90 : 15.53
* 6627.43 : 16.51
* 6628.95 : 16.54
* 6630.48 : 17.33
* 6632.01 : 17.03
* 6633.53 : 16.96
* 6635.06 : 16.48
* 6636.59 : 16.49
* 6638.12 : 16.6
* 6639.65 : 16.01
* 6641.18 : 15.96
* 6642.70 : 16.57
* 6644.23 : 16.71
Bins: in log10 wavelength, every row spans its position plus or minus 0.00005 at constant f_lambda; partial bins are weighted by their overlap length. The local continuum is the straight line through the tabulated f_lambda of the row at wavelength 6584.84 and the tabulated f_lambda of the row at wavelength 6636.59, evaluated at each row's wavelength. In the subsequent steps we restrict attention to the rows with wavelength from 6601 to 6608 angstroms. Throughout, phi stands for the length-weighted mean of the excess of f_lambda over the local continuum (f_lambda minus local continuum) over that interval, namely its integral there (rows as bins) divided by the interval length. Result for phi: 0.48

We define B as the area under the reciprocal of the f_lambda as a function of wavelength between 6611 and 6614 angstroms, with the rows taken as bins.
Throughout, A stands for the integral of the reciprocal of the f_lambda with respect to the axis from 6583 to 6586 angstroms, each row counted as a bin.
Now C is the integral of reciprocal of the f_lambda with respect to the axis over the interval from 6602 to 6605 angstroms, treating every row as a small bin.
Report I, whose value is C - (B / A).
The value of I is -0.82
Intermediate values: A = 0.183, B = 0.182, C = 0.174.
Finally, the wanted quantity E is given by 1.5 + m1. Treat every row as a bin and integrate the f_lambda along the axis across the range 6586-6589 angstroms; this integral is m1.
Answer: 50.5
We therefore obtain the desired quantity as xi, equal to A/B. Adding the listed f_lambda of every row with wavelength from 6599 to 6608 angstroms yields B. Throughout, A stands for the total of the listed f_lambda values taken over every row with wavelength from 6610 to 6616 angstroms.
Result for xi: 0.7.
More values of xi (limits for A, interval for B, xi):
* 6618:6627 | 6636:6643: 1.2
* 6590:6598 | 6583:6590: 1.0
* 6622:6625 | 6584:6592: 0.4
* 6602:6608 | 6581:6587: 1.0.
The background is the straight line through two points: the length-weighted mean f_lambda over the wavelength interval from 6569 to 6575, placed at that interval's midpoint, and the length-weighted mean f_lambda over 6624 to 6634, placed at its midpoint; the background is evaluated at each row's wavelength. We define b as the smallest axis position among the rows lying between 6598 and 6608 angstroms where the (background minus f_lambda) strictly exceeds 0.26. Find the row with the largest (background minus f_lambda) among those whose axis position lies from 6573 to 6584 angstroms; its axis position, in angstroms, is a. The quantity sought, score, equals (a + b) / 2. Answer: 6590.9 angstroms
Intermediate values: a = 6583.32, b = 6598.50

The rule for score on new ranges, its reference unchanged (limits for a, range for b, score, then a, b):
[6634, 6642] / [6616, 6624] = 6629.7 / 6641.18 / 6618.28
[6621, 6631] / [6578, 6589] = 6602.3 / 6625.90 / 6578.77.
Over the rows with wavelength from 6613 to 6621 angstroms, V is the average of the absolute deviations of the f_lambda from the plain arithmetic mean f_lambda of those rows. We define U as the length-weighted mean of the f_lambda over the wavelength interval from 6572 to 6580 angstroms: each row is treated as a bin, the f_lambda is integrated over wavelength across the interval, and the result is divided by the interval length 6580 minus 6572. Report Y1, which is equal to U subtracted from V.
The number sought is -16.6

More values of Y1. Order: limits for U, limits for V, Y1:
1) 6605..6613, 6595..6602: -16.7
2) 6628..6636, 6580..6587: -16.6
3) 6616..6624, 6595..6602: -16.0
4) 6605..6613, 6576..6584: -16.7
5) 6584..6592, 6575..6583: -16.2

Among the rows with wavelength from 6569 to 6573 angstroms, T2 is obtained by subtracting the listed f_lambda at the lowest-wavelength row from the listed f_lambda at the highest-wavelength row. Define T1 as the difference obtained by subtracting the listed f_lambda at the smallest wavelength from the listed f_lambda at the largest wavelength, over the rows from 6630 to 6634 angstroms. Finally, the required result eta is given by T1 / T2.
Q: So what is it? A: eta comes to 1.9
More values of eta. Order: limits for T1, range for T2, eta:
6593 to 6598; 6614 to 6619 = -1.3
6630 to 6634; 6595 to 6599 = -0.6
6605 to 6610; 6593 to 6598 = 0.7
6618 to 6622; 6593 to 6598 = 0.3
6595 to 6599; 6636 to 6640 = -1.4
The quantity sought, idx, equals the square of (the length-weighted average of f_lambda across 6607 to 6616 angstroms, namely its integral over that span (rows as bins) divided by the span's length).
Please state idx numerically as 288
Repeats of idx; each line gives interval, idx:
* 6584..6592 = 270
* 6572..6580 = 288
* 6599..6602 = 271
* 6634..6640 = 270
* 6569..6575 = 291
